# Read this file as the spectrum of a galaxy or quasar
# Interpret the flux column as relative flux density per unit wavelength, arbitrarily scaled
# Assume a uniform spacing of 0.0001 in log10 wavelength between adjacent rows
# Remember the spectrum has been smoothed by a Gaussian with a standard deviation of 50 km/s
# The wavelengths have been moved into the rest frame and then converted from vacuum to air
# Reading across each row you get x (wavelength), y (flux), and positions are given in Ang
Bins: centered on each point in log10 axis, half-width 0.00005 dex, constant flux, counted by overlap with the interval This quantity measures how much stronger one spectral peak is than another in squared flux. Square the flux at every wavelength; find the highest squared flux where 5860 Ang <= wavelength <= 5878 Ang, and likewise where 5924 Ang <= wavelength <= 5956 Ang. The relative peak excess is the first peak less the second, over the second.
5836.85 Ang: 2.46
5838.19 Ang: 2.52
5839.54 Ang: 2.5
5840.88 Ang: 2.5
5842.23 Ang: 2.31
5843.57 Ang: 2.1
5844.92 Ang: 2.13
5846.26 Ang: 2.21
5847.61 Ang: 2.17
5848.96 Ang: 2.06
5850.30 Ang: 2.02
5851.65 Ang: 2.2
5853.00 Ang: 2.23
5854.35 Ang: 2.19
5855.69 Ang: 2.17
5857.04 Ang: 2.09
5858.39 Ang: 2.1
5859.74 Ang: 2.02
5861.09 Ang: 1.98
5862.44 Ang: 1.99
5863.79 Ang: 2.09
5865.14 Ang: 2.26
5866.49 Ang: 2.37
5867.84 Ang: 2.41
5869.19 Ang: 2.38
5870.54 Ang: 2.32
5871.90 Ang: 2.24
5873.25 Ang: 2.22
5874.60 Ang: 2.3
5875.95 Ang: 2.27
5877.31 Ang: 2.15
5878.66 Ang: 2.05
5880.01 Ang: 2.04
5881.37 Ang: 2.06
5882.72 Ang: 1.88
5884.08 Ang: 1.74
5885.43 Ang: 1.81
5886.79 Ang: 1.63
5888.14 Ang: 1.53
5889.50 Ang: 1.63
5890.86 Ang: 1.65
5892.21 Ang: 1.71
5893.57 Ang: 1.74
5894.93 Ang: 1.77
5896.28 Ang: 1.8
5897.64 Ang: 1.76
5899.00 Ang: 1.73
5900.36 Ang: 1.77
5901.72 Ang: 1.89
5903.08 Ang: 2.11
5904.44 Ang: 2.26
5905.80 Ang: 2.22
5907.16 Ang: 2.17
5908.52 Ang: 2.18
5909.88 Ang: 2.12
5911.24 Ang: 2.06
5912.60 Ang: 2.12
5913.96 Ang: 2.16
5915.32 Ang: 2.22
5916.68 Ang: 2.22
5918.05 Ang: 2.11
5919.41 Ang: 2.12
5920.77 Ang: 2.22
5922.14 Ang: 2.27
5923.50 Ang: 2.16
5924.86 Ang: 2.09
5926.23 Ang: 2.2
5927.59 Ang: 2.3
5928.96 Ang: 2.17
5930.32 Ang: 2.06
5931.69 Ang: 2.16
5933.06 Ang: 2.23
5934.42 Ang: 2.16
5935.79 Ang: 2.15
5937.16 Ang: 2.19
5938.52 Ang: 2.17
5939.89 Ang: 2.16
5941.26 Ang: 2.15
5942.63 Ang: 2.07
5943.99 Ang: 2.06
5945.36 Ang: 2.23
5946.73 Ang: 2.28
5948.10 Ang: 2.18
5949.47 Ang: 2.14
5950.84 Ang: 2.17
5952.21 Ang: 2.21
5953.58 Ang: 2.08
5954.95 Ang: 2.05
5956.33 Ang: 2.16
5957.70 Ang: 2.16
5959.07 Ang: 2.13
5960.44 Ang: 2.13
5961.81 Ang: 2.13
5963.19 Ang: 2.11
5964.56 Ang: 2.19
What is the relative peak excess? 0.10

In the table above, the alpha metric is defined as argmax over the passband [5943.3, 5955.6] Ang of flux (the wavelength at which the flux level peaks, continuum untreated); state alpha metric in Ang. 5946.73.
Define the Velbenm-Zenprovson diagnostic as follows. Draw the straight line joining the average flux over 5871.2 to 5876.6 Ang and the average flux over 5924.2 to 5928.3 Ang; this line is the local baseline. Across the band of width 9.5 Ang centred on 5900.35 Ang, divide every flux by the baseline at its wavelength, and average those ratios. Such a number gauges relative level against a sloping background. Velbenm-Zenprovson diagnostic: 0.85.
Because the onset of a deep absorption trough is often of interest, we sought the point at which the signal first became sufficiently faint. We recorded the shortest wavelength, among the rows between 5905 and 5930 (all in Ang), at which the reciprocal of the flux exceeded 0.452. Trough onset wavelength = 5907.16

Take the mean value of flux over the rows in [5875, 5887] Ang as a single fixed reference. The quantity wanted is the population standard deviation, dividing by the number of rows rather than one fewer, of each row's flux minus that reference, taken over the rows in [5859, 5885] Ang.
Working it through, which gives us 0.18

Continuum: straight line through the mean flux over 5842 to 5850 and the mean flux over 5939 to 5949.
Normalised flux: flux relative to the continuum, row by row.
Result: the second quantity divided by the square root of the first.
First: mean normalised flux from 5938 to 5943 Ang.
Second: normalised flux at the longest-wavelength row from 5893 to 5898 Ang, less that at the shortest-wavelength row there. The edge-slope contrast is 0.01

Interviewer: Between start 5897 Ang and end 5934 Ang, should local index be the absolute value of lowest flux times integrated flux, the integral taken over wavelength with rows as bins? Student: 135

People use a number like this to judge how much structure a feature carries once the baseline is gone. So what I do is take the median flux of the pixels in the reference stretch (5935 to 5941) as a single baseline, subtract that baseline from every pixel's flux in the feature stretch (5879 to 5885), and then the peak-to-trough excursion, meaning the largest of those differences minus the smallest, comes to 0.32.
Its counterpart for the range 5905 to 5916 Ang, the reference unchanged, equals 0.16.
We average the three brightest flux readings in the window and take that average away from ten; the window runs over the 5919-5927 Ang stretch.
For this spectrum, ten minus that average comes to 7.77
